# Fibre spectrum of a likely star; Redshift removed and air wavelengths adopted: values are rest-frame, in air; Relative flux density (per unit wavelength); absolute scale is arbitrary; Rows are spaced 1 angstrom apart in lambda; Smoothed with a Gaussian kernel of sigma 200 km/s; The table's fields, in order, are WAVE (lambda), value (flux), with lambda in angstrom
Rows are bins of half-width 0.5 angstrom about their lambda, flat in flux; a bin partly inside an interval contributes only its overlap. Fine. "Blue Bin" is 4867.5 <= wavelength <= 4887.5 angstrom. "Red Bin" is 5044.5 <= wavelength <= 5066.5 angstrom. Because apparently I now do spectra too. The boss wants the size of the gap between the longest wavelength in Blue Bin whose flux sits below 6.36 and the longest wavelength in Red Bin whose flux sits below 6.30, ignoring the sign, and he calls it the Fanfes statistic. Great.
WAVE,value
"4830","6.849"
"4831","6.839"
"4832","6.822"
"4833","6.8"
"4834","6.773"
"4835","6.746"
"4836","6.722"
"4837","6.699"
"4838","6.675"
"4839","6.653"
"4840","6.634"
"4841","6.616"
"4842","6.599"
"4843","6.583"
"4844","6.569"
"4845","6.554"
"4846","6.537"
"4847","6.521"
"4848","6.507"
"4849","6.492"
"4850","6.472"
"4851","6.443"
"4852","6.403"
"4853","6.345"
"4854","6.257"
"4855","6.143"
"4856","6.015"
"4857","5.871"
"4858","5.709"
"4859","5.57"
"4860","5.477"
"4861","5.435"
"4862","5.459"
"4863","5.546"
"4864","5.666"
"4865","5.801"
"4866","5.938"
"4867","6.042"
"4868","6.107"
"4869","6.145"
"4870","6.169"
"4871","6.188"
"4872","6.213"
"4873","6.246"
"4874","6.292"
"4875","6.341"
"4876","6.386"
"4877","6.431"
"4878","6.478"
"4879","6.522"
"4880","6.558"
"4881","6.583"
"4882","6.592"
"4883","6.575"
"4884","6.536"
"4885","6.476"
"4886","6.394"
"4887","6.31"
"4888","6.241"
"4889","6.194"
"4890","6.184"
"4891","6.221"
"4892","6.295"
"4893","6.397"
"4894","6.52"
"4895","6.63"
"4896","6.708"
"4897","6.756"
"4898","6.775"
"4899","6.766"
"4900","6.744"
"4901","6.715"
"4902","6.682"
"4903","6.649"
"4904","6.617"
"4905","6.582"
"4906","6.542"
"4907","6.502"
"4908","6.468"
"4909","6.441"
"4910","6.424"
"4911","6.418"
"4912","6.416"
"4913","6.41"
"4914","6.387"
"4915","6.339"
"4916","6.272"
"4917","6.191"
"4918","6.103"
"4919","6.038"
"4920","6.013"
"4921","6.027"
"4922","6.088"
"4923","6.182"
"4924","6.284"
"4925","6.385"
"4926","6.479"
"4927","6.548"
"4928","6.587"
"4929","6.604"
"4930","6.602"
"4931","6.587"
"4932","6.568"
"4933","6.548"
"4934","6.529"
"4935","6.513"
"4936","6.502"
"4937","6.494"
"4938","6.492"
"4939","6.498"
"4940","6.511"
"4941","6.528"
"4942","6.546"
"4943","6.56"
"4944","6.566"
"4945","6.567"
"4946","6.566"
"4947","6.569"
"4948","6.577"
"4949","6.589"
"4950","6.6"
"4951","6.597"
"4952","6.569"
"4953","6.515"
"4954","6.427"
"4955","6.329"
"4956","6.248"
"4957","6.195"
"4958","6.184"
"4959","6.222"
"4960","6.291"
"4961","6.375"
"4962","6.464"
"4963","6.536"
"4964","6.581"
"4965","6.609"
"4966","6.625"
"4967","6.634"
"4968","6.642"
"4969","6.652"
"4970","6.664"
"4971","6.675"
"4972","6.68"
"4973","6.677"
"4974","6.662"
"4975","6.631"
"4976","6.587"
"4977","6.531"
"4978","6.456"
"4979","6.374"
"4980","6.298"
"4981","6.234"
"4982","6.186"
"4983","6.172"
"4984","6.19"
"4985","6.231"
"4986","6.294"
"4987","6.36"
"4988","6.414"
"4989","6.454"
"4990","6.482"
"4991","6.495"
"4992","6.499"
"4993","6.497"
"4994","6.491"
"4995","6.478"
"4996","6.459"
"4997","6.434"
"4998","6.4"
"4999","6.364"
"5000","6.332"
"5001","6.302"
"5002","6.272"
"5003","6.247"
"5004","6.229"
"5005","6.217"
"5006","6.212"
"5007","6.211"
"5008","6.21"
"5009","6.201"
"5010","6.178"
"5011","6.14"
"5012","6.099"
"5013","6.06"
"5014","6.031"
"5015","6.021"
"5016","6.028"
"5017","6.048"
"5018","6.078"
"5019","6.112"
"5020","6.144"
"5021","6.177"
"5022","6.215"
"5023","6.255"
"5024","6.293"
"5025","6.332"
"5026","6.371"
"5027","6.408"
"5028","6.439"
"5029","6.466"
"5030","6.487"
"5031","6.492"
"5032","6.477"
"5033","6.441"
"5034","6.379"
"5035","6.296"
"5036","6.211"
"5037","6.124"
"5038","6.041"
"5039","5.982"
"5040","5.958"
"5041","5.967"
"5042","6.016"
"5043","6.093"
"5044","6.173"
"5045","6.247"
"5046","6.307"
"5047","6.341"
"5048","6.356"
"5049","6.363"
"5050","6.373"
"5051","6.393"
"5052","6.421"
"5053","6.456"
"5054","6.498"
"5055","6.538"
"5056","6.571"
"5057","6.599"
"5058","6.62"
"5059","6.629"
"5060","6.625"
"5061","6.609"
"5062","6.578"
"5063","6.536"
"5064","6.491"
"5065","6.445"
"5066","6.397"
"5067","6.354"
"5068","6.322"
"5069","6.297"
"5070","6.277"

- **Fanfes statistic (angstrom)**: 158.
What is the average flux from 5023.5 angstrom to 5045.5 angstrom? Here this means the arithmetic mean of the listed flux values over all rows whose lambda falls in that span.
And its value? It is 6.26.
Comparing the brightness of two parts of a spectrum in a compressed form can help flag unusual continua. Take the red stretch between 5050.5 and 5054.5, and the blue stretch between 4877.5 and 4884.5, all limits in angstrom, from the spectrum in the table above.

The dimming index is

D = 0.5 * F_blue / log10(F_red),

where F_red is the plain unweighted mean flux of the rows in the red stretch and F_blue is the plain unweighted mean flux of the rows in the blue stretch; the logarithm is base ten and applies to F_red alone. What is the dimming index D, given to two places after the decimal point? 4.05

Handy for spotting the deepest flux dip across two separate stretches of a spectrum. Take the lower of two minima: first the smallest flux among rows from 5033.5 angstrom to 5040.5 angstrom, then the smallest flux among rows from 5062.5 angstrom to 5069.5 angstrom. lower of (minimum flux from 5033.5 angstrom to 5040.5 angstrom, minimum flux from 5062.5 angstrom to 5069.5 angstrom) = 5.96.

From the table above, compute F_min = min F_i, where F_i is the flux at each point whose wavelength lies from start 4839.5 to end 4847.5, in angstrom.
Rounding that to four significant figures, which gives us 6.521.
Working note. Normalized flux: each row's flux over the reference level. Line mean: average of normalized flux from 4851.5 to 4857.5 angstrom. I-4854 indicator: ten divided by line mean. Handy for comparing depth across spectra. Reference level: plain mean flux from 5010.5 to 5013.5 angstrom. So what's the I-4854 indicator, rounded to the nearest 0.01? 9.88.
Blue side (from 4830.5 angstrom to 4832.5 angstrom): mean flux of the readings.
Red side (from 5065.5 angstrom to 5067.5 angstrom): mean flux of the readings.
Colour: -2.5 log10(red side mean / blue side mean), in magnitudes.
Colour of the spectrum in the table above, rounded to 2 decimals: 0.07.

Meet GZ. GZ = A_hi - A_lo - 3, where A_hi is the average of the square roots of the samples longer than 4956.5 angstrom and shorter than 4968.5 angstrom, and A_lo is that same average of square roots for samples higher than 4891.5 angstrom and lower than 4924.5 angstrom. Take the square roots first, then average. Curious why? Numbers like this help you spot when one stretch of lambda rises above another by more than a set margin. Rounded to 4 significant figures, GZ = -2.998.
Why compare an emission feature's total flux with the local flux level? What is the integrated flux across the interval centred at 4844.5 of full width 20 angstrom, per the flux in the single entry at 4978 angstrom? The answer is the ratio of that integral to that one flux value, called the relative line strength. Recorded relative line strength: 20.3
